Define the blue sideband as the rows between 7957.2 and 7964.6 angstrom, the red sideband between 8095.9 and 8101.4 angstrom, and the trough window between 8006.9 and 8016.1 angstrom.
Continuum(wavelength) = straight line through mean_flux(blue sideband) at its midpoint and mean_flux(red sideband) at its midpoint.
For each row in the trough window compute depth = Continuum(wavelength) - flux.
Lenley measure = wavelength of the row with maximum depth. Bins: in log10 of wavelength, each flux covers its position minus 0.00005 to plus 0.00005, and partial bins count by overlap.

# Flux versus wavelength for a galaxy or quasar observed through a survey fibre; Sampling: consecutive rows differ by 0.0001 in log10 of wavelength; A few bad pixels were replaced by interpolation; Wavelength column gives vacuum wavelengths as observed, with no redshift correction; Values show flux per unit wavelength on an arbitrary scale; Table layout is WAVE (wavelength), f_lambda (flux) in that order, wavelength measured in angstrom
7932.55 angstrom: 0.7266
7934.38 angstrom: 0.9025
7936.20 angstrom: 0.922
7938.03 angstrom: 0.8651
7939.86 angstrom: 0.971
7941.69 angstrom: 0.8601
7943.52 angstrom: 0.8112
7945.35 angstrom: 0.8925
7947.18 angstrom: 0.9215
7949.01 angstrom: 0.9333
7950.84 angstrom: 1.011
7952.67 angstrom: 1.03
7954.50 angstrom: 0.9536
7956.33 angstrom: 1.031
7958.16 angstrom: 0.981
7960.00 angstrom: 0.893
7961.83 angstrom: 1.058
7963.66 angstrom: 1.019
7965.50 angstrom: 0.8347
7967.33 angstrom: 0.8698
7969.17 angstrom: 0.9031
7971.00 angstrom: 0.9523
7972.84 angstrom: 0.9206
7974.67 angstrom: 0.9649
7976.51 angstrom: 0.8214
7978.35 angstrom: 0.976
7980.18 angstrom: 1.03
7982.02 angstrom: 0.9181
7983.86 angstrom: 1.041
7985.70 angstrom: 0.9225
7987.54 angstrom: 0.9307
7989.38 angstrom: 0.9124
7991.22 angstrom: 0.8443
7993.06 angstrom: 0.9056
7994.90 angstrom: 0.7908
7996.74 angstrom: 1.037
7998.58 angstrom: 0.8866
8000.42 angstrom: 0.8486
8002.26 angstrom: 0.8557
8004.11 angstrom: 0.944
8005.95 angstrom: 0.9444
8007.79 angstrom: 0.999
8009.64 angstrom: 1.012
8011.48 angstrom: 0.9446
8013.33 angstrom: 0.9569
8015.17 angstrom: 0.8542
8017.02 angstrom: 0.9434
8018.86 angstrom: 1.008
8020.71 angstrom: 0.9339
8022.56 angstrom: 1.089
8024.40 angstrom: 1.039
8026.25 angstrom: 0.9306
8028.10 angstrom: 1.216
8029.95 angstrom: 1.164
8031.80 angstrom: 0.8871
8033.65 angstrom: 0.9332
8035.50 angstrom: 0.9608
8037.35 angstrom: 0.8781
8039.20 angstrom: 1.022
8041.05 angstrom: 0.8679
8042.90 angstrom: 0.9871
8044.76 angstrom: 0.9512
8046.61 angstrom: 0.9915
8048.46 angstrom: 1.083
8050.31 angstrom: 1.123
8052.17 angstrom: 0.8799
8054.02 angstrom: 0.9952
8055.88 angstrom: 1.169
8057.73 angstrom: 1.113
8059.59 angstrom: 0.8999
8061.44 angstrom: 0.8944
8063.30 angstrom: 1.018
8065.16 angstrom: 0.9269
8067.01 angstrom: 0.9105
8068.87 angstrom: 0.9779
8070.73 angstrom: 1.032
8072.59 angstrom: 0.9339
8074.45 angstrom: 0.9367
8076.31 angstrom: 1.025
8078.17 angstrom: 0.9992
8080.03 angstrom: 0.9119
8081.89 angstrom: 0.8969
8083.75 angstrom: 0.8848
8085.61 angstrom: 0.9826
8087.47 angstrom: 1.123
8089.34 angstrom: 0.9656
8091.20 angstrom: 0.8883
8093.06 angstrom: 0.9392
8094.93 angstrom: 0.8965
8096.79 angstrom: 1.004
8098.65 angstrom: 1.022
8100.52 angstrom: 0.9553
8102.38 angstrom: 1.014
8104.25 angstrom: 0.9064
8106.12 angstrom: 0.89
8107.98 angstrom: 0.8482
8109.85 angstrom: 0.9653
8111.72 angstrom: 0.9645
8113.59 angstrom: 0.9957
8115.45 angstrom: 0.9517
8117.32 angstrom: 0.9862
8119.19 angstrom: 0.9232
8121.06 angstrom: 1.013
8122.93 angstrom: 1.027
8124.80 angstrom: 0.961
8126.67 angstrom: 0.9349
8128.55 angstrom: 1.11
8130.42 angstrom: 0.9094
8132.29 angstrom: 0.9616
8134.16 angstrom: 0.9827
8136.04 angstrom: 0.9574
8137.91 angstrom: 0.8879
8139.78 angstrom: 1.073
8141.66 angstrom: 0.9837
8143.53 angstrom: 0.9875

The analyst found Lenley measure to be 8015.17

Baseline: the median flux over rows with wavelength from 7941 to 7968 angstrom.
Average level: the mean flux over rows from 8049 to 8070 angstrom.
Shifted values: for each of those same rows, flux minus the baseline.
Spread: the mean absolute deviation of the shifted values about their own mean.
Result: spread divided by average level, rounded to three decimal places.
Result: 0.084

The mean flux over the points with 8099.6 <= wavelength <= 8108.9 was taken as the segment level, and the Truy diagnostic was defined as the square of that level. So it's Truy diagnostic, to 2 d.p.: 0.85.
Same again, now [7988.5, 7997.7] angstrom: 0.81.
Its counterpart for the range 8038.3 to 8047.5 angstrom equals 0.93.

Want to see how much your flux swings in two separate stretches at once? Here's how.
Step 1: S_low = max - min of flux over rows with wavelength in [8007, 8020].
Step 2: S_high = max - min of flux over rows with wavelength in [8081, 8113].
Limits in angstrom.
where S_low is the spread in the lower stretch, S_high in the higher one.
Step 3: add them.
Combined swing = 0.43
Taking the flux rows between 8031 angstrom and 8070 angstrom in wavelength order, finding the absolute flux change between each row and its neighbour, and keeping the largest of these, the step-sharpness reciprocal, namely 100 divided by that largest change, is 411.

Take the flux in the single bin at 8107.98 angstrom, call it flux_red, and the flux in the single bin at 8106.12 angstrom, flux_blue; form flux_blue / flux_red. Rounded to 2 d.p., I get 1.05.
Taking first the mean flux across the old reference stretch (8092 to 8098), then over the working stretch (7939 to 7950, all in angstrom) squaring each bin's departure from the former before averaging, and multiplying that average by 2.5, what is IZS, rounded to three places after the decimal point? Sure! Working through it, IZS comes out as 0.013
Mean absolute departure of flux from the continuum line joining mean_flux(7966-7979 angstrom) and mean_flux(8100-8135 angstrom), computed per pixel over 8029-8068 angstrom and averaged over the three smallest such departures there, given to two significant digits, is 0.011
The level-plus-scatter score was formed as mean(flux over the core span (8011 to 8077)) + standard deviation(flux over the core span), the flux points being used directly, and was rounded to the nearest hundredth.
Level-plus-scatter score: 1.08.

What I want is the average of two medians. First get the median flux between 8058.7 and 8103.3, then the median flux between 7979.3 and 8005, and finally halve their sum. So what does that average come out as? 0.931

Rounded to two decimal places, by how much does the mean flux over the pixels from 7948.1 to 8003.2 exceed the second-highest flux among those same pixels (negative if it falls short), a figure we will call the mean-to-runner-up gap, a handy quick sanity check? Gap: -0.11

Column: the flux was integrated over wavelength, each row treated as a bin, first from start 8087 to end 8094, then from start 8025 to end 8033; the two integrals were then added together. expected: 15.1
